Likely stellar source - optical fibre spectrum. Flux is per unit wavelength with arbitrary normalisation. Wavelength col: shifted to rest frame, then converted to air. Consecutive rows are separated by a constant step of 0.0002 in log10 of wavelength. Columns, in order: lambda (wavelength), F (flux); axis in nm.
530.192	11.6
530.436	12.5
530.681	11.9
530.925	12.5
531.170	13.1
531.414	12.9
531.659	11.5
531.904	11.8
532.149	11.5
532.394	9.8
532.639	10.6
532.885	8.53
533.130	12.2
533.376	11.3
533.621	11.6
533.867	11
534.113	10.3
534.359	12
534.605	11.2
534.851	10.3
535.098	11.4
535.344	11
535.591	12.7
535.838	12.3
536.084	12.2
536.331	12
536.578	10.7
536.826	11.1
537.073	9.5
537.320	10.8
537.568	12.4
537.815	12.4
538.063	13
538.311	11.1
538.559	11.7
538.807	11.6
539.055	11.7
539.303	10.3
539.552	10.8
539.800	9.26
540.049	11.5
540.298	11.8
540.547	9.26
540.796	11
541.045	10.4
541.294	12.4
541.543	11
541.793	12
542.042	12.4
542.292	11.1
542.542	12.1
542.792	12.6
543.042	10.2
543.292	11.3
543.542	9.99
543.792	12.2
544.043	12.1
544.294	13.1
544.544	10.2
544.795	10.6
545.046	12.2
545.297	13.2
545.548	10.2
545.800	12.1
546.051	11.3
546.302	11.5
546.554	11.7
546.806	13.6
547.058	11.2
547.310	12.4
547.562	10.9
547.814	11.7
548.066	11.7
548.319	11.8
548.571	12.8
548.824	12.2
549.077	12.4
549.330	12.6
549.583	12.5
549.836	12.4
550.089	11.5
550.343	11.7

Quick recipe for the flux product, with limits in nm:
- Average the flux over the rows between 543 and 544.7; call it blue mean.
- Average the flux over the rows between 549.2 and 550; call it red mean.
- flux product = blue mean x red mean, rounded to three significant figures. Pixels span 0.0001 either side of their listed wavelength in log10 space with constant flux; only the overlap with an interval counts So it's 141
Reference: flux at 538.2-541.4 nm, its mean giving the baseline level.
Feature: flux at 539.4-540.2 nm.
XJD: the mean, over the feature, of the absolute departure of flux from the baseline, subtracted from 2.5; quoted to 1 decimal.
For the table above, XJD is 1.7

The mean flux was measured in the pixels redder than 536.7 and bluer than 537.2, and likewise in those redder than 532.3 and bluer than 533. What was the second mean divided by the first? 0.94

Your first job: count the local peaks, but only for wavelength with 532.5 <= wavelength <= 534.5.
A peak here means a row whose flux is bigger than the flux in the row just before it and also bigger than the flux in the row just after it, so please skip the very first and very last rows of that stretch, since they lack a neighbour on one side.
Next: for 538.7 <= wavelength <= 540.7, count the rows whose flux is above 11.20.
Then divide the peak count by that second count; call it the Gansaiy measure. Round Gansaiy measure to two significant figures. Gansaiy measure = 0.50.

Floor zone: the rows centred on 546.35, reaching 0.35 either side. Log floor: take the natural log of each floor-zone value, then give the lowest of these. 2.425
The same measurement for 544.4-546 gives 2.322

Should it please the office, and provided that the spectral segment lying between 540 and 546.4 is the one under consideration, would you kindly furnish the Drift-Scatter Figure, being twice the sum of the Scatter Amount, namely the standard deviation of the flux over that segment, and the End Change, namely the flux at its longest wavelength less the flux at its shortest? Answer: 2.0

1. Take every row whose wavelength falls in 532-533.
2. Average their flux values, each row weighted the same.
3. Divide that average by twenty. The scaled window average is 0.51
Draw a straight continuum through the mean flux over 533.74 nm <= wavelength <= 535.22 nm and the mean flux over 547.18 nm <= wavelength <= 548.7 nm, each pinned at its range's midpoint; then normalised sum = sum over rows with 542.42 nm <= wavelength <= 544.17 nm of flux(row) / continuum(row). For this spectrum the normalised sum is 6.9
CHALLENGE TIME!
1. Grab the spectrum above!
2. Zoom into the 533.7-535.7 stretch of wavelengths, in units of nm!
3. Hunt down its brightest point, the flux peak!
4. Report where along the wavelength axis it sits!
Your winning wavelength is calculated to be 535.591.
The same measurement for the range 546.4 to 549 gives 546.806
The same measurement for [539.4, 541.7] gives 541.294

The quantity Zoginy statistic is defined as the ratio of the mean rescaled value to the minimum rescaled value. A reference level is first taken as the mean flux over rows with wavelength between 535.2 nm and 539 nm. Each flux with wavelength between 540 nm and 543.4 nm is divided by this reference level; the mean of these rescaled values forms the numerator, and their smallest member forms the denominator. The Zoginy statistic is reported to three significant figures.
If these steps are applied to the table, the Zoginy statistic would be 1.23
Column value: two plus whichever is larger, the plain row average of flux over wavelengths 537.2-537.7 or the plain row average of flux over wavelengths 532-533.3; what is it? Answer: 13.6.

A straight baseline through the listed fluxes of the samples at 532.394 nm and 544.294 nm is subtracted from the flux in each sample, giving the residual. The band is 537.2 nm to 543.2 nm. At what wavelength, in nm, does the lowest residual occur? 540.547 nm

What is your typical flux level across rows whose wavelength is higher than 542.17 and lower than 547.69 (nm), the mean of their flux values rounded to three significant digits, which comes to 11.6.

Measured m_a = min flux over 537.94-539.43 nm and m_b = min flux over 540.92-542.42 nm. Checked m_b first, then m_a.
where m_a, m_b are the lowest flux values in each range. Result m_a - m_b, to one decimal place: -0.1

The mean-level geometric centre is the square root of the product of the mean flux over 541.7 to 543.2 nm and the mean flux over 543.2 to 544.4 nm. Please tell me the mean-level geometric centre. 11.7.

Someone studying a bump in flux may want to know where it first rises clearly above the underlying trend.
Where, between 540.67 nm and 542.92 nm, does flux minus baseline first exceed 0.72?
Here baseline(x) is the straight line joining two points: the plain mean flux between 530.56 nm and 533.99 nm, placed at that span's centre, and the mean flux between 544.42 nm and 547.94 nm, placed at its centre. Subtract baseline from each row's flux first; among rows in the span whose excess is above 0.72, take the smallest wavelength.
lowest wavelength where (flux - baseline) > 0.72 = 541.294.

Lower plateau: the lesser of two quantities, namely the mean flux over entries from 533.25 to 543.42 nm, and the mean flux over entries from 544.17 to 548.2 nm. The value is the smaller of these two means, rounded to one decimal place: 11.3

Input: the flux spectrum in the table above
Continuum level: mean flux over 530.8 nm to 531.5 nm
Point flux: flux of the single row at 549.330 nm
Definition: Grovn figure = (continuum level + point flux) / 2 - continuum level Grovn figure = -0.12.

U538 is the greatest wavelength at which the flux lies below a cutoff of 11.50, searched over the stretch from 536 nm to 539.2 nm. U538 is 538.311 nm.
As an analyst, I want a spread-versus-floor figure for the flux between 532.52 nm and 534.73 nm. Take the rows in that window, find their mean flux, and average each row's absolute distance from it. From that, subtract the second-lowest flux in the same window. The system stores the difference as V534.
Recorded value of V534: -9.5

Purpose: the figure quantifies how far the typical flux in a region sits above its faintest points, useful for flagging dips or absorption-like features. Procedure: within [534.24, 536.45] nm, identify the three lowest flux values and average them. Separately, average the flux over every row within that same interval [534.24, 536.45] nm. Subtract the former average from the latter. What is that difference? 0.8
